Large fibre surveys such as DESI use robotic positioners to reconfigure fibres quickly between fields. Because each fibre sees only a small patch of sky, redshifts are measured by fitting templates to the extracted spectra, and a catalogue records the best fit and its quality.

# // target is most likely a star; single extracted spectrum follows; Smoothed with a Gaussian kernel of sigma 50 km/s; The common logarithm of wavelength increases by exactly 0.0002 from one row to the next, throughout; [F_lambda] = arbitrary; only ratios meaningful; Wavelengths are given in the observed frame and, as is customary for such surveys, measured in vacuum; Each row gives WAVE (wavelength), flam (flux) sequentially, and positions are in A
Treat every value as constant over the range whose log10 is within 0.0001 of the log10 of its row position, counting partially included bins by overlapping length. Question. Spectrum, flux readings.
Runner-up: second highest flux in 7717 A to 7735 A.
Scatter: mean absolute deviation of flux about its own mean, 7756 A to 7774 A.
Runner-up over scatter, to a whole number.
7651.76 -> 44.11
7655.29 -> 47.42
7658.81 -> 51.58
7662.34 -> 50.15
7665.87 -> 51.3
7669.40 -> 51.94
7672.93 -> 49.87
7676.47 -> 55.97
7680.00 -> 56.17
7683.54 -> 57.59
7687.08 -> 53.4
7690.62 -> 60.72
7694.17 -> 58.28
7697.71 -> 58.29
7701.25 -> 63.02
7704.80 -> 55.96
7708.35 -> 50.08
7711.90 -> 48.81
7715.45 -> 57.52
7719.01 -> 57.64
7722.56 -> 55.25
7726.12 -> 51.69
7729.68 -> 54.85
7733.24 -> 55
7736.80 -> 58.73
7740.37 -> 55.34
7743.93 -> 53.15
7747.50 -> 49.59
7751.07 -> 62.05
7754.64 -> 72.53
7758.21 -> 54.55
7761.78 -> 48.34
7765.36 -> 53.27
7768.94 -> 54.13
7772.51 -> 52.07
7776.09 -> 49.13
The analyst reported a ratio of 30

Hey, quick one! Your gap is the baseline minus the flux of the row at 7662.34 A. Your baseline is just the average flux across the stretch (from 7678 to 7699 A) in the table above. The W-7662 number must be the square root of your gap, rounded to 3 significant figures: 2.69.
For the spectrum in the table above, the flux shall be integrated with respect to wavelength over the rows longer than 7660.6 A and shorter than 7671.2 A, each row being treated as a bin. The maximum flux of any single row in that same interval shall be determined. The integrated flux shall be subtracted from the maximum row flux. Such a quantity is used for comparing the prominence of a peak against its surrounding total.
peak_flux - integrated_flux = -490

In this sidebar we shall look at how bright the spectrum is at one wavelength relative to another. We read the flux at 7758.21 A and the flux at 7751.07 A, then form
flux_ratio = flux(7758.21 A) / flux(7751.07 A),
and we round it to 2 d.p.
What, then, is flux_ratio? 0.88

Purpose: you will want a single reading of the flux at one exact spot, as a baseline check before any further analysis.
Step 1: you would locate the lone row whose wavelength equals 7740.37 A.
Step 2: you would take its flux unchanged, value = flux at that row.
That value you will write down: 55.34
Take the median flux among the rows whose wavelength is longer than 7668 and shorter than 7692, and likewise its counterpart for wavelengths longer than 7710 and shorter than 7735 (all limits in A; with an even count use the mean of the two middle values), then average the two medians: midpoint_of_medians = 55.5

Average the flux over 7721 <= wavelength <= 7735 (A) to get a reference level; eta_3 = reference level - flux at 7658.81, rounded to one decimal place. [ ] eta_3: 2.6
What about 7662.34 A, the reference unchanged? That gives 4.0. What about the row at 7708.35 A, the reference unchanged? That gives 4.1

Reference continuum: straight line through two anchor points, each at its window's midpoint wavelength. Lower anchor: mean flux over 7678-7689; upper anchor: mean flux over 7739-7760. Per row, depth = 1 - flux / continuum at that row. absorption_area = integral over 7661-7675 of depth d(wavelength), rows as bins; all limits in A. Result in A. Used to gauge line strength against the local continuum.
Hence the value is 1.1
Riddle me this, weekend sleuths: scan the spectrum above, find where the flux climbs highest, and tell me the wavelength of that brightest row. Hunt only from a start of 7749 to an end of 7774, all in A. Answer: 7754.64 A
